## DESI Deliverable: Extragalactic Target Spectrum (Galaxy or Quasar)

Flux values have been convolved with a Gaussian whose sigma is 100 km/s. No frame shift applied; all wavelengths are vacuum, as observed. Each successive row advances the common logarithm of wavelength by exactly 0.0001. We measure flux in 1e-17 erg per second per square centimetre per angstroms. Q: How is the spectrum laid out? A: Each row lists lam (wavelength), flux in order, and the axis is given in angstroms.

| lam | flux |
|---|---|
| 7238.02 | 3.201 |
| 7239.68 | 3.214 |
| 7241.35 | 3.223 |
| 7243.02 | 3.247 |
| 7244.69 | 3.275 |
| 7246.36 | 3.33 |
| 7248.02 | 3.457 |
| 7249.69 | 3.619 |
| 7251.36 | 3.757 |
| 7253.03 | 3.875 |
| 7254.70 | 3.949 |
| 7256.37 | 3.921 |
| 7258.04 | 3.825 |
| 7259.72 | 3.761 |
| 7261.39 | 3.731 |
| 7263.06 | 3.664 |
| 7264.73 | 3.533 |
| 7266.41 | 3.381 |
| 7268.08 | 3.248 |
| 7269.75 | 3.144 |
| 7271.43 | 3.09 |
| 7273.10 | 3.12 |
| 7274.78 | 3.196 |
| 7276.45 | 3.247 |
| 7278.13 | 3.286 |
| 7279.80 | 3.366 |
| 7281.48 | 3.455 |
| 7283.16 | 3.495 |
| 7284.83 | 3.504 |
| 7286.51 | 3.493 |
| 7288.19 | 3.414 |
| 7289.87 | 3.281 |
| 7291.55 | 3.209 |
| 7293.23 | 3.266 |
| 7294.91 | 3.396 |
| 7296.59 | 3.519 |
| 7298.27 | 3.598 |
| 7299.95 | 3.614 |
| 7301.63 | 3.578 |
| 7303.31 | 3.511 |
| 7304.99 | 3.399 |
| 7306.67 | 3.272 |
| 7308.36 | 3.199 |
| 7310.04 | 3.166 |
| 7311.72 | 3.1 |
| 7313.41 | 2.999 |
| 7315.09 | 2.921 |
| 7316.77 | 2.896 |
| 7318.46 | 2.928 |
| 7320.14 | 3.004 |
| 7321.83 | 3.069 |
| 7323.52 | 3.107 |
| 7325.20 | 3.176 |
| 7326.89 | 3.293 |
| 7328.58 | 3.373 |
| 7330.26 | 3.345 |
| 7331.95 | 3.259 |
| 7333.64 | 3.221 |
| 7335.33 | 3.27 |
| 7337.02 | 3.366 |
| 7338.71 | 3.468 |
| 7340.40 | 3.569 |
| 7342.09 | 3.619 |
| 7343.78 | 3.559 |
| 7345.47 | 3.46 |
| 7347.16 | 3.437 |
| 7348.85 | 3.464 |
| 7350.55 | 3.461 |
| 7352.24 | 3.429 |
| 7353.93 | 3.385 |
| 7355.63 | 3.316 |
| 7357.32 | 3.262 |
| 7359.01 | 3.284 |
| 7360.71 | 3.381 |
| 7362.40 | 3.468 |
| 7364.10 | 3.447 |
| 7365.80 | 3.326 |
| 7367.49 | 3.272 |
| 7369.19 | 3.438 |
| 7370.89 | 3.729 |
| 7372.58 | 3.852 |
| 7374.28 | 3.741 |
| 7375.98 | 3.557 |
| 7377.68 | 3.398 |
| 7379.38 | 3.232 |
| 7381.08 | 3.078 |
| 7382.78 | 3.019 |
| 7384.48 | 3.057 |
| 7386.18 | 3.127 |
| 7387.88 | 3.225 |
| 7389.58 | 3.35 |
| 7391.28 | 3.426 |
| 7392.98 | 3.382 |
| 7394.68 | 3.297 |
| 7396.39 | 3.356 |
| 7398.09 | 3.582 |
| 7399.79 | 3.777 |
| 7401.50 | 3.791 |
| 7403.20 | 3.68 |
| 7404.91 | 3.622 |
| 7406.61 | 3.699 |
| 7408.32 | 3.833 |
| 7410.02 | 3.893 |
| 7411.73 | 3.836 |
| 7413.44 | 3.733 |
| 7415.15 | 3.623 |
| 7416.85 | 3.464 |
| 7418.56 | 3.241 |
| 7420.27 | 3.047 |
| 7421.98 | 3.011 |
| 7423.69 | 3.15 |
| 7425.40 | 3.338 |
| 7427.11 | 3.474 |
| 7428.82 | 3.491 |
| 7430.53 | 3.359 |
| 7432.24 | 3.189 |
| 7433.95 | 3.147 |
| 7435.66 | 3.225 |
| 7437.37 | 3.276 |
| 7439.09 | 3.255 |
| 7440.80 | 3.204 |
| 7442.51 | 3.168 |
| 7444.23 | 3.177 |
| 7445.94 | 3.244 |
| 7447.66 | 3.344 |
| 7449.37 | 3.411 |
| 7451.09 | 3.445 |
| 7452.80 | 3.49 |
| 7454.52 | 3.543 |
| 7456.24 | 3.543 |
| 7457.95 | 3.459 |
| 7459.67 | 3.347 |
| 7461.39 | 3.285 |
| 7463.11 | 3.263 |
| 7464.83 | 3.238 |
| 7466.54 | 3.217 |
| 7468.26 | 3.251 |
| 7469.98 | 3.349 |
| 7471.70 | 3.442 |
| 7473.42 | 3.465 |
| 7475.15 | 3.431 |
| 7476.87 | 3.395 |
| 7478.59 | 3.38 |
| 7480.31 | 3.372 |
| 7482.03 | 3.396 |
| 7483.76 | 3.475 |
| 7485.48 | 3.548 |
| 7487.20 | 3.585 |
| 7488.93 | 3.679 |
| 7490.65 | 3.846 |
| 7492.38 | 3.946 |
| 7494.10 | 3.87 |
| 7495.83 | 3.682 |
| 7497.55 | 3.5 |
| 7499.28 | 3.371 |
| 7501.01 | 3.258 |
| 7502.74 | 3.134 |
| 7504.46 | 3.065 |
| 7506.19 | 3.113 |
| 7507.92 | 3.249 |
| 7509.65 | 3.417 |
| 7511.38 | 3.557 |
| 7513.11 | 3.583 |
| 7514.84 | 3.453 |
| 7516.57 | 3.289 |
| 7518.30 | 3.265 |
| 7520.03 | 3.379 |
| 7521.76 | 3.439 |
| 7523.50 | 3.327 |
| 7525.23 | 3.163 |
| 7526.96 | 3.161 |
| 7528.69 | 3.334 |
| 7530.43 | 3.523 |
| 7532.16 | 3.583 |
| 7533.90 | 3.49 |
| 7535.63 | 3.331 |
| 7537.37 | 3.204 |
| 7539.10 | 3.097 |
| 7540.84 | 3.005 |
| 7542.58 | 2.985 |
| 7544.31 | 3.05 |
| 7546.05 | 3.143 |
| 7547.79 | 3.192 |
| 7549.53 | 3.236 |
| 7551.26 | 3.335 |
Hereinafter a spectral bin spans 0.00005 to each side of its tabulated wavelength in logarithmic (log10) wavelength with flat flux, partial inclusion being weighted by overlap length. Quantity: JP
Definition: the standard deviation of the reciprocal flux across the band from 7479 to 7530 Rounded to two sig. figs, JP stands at 0.019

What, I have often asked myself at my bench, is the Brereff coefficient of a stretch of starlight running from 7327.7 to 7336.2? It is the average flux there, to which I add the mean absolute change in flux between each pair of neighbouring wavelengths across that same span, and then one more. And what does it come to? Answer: 4.34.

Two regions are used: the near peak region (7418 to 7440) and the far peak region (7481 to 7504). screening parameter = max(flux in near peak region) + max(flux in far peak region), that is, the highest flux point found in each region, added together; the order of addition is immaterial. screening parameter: 7.4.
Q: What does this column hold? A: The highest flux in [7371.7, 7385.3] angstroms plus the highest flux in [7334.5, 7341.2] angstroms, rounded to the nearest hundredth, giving 7.42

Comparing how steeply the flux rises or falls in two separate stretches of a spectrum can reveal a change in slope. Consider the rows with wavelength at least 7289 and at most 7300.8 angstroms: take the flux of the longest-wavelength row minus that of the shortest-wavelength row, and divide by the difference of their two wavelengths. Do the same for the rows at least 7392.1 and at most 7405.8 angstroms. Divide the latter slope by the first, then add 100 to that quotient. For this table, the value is 100.6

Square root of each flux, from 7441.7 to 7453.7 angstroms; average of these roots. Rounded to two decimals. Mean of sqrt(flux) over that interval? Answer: 1.82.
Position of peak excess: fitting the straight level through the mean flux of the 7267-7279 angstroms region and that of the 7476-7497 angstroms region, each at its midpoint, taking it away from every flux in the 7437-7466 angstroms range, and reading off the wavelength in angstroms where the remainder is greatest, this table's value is 7454.52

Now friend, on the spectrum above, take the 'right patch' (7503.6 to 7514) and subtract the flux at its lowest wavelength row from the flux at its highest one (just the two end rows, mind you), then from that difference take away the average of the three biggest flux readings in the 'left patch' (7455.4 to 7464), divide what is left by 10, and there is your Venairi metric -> -0.29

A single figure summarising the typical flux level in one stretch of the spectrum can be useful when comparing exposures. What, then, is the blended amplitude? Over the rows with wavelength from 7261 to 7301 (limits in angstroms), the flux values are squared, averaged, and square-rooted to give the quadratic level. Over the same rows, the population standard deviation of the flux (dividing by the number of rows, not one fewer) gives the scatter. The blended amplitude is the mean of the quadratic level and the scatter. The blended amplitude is 1.78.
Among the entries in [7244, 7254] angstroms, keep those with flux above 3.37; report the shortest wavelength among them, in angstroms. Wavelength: 7248.02 angstroms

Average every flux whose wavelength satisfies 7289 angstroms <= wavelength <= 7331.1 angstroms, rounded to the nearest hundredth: 3.25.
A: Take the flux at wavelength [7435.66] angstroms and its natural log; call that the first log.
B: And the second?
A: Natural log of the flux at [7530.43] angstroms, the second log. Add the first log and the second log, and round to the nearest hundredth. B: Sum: 2.43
